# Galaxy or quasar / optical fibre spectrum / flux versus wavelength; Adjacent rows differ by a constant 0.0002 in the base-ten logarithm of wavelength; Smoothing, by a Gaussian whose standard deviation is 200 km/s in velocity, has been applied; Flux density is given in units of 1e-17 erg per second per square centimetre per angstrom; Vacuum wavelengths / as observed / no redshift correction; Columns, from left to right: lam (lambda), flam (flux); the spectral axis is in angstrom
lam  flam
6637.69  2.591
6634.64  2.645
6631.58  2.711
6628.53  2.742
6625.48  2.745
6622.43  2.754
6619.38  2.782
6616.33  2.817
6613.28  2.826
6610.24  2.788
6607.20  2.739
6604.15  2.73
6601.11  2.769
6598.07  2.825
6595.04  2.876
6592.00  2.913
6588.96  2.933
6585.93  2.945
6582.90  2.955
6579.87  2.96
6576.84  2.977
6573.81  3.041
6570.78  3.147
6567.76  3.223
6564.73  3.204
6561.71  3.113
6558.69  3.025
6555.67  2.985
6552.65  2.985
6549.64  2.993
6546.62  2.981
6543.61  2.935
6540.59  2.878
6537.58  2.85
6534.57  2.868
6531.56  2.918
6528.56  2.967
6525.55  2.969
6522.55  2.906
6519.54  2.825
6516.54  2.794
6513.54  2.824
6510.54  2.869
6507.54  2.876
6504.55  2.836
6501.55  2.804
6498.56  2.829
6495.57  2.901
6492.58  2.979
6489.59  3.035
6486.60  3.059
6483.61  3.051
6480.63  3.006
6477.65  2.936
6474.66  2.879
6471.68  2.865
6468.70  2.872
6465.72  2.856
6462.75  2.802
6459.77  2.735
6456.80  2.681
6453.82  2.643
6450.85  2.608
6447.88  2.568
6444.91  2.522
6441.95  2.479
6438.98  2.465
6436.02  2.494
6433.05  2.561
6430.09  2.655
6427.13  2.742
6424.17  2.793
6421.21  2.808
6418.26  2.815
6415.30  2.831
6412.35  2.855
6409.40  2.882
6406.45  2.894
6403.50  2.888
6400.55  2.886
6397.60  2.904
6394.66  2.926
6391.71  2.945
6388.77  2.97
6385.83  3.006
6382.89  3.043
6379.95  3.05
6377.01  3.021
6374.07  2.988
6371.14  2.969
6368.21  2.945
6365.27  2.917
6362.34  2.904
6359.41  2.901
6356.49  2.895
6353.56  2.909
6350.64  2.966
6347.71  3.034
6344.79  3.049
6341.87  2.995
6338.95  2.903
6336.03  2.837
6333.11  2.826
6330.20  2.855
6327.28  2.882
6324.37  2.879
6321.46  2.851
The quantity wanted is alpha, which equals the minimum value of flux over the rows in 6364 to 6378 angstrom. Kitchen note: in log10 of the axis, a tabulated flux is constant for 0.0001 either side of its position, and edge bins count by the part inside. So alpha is 2.917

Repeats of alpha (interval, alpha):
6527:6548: 2.85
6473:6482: 2.879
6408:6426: 2.793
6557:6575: 3.025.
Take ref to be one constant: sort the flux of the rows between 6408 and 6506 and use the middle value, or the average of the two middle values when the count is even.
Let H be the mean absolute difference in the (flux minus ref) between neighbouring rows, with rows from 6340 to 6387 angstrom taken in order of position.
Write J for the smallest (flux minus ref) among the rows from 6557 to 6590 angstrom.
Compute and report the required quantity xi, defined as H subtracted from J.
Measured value 0.09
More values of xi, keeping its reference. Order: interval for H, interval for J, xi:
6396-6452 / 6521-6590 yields 0.00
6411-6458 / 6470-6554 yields -0.06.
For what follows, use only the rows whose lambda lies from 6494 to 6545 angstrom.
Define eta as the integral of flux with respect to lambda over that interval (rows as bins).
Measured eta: 147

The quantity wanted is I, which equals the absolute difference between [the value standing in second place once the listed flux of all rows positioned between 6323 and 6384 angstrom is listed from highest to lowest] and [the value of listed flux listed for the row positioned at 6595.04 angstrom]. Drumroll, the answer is 0.17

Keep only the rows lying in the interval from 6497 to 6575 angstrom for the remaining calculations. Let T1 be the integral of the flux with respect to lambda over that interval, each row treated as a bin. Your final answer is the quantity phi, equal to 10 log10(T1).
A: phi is 23.62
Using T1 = 230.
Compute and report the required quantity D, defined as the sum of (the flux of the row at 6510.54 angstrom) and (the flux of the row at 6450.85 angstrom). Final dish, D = 5.48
